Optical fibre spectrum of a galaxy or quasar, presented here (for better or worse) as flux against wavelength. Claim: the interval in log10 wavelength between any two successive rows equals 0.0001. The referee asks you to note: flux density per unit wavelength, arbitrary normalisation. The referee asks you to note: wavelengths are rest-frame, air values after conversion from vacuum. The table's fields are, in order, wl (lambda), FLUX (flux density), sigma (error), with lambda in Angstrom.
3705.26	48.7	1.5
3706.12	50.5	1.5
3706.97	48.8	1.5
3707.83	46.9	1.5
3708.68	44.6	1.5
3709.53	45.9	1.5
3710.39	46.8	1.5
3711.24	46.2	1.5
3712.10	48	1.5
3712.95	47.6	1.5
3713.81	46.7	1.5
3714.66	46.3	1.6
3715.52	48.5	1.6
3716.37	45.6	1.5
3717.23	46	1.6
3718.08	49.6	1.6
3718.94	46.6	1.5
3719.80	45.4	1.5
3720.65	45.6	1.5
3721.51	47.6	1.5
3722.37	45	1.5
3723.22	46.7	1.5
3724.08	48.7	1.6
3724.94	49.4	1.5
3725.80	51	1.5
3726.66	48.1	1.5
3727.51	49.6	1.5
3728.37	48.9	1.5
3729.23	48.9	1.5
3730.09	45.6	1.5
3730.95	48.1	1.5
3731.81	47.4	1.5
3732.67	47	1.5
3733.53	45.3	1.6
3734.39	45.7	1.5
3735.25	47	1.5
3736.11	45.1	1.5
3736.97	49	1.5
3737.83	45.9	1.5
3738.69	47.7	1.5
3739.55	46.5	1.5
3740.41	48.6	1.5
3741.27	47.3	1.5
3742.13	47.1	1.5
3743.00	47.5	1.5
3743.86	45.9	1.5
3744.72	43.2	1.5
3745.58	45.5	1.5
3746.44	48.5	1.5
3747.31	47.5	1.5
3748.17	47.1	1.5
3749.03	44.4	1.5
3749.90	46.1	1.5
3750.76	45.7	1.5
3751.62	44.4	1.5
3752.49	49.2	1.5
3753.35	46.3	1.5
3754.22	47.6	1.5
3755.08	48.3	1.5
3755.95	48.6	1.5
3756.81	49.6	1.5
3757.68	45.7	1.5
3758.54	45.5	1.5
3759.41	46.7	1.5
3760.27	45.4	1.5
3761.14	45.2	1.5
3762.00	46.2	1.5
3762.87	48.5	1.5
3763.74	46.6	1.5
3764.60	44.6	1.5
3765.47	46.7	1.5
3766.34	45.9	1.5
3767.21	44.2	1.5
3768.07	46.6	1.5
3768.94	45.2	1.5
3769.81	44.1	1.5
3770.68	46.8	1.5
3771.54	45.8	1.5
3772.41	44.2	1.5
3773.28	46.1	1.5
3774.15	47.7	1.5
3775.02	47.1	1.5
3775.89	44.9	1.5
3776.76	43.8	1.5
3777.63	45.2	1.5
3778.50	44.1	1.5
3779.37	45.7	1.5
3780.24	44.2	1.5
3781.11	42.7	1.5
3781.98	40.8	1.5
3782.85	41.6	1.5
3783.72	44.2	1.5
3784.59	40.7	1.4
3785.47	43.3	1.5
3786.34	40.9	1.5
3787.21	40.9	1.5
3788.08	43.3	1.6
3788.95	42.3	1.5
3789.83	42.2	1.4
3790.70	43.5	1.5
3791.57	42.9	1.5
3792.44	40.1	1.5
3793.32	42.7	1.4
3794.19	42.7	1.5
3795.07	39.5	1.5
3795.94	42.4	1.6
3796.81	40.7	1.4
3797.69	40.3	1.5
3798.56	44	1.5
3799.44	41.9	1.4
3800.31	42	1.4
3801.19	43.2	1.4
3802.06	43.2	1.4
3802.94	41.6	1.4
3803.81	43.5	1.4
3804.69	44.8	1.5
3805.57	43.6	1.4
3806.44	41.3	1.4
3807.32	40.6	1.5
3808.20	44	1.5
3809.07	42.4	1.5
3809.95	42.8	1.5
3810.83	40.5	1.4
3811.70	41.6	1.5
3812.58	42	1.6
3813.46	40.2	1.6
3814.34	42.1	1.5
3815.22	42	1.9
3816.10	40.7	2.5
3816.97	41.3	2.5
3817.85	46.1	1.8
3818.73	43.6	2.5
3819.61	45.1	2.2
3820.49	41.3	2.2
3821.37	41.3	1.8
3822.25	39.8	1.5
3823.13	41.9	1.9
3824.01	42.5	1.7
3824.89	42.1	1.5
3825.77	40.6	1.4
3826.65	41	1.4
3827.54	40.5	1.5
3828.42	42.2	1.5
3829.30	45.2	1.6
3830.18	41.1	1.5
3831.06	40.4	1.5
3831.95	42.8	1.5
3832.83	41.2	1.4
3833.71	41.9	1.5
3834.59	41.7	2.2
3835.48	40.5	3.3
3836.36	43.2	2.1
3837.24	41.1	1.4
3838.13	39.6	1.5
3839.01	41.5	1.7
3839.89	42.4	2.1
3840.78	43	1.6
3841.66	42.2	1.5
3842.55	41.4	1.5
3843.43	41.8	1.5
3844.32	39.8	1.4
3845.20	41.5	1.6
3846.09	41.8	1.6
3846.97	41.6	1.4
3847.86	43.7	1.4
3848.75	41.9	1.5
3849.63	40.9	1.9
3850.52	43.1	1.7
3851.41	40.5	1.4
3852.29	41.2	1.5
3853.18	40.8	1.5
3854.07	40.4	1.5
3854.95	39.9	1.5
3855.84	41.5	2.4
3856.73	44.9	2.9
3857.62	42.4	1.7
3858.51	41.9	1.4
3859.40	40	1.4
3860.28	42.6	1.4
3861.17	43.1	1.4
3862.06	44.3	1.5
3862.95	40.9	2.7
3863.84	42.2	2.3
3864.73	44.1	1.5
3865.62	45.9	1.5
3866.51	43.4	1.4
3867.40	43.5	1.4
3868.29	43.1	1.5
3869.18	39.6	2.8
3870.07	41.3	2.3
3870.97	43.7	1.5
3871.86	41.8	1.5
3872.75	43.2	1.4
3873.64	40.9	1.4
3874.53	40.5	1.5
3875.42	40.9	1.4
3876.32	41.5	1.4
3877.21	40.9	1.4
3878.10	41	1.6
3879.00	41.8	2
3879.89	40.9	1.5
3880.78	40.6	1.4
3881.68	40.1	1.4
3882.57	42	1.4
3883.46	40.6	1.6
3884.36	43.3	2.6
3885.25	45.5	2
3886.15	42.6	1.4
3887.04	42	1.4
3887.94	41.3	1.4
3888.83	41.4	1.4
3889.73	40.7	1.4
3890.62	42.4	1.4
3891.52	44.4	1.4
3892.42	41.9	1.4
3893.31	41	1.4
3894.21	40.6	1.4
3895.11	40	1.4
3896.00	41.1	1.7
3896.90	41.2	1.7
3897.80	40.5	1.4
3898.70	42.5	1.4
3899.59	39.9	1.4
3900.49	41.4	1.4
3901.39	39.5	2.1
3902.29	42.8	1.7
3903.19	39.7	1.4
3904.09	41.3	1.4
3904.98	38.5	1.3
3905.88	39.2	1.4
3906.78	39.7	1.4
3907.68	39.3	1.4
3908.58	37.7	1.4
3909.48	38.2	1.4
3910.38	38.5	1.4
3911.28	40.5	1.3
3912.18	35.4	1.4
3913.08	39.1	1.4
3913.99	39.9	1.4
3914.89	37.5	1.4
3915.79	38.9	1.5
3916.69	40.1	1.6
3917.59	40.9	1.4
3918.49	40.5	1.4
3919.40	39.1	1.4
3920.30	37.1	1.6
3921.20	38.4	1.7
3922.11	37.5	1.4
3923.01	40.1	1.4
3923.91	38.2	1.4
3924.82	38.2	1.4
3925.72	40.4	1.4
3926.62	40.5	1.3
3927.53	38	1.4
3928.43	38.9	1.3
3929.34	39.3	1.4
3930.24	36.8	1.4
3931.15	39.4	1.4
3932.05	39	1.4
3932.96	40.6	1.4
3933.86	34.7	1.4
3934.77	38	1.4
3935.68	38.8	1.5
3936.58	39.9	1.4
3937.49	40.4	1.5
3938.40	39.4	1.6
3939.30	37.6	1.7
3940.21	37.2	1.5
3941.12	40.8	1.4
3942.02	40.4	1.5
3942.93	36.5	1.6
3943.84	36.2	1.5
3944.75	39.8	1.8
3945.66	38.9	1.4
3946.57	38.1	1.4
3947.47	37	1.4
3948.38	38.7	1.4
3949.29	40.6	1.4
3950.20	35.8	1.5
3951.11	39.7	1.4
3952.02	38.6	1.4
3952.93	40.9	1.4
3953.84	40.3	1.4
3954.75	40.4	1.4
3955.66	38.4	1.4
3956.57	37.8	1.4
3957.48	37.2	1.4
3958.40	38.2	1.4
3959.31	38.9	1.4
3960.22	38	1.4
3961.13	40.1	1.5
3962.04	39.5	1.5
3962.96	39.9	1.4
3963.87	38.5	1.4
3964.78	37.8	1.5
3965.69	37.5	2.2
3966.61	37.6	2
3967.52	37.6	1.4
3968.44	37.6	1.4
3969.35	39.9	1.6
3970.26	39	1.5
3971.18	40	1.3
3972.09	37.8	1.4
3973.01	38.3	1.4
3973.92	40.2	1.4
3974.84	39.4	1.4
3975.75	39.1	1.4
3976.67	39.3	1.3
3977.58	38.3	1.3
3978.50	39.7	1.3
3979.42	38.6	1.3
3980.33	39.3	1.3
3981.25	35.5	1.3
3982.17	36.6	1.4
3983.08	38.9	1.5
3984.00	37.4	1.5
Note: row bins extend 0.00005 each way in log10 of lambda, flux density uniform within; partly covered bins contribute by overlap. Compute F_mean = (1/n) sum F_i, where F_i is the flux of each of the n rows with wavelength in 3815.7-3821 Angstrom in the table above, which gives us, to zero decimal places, 43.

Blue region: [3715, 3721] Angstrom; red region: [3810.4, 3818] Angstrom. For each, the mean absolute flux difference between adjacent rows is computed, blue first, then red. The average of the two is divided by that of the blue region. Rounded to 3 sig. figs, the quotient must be 0.898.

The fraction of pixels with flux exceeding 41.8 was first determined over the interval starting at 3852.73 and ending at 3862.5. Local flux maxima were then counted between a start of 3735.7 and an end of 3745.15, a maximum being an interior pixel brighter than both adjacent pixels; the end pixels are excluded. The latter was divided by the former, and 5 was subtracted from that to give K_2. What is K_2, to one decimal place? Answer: 2.3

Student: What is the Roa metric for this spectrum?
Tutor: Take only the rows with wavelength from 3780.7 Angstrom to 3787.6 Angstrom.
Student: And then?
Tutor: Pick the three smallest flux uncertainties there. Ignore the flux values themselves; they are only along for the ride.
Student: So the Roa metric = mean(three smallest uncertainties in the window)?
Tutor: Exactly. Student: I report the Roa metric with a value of 1.47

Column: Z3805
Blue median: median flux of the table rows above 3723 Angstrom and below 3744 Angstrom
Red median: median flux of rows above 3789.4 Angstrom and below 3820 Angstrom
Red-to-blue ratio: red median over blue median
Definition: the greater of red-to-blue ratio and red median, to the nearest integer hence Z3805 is 42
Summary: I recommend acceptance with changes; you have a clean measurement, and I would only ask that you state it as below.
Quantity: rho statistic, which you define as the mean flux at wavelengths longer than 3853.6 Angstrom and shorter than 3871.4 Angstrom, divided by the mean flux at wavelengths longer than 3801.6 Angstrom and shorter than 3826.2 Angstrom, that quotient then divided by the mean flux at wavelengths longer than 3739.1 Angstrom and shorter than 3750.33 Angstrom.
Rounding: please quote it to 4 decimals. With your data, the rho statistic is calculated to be 0.0216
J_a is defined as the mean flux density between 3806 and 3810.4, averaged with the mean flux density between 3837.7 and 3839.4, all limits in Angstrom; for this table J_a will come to 41.4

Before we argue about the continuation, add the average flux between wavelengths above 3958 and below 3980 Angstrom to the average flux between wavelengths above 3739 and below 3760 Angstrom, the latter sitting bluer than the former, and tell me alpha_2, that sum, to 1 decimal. 85.6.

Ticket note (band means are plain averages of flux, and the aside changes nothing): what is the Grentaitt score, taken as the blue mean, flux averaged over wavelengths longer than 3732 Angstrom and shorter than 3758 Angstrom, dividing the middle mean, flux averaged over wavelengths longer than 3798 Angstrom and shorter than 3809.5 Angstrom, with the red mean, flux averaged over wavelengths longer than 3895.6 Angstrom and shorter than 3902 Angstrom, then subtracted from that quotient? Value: -40.0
